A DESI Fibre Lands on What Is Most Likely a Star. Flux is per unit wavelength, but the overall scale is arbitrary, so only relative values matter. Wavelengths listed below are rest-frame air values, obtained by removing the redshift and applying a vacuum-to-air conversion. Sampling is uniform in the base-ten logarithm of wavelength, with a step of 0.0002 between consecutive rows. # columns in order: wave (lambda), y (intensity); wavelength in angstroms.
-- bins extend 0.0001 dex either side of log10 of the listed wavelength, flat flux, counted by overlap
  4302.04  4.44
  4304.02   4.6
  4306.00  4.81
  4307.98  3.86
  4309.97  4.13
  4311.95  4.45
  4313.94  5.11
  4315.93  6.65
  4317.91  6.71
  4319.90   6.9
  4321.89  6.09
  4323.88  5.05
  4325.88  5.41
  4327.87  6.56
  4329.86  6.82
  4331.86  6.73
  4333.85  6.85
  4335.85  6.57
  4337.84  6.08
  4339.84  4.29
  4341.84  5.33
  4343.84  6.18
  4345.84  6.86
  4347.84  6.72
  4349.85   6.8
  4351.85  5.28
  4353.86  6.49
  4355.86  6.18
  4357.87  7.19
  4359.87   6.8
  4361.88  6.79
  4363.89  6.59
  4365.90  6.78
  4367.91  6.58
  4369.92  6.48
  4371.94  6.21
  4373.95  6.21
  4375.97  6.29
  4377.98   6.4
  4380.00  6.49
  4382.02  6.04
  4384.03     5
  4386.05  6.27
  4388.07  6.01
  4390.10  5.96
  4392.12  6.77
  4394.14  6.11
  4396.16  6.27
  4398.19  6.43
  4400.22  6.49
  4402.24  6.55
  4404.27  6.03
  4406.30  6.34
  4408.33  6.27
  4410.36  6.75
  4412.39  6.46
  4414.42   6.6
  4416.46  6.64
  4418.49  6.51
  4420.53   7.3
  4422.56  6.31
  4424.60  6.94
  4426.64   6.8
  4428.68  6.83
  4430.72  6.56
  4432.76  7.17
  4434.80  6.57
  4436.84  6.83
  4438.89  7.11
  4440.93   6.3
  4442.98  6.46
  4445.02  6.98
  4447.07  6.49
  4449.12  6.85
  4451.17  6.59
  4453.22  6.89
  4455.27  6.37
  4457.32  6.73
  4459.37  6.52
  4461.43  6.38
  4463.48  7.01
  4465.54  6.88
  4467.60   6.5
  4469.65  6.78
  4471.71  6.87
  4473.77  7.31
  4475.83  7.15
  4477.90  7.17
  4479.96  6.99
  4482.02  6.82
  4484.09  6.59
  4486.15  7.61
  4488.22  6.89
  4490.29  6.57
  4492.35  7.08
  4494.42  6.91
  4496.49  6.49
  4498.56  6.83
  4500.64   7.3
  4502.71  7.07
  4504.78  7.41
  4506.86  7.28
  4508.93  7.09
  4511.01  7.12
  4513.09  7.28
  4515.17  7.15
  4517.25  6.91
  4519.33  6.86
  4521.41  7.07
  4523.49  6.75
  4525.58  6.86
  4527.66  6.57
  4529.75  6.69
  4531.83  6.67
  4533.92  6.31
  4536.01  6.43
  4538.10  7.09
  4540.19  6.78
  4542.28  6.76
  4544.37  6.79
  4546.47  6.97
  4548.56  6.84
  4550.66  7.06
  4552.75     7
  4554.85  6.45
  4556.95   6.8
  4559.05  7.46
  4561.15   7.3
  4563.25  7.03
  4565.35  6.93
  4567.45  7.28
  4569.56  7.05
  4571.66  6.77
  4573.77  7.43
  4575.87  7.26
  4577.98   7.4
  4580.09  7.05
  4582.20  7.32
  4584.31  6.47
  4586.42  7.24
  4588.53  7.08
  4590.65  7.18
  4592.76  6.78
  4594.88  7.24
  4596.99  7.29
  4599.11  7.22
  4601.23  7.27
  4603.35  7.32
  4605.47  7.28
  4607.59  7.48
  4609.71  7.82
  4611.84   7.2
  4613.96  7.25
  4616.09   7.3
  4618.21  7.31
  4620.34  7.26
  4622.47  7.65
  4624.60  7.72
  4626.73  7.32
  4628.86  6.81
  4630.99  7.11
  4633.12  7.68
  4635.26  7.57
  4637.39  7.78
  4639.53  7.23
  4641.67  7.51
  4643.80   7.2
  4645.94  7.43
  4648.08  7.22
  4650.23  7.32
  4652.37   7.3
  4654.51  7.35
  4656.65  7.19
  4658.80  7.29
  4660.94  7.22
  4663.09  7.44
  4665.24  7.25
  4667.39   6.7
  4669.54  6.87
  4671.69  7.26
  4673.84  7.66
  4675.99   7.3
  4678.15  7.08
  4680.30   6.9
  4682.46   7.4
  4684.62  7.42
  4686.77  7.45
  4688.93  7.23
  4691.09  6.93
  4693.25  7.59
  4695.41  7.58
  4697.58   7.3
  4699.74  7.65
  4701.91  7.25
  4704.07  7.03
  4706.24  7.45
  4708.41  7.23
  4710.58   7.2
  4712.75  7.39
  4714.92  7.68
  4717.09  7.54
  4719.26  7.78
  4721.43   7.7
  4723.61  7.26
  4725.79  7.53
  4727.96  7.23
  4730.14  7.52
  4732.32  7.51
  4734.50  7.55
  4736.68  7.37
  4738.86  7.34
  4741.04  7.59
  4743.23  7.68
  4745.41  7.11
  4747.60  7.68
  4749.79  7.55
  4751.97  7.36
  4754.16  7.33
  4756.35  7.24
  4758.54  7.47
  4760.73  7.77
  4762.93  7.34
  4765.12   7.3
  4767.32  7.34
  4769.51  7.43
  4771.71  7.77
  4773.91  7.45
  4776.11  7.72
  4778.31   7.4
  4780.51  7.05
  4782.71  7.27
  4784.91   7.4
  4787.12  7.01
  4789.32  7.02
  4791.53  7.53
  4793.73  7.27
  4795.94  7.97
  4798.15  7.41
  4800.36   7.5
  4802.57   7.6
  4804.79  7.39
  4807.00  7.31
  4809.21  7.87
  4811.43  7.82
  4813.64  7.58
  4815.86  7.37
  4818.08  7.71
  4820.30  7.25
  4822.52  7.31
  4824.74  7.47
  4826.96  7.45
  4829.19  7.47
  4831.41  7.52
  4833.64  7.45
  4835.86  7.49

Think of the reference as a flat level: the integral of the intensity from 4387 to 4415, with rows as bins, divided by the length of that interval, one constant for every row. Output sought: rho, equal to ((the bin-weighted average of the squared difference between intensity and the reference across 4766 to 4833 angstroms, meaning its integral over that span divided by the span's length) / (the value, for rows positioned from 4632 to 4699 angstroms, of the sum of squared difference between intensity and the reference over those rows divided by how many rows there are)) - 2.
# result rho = -0.70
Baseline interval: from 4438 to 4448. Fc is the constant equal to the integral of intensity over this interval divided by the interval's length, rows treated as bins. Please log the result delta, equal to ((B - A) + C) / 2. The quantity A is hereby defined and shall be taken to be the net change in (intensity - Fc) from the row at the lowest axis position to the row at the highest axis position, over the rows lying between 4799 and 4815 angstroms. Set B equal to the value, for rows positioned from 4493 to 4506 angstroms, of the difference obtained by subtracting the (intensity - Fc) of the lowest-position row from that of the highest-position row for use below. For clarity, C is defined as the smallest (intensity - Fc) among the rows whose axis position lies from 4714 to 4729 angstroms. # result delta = 0.49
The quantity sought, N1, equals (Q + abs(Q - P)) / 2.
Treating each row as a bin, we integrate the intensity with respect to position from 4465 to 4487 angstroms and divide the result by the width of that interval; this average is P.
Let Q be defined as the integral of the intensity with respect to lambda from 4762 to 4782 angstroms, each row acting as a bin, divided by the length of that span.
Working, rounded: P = 6.97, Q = 7.4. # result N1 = 3.94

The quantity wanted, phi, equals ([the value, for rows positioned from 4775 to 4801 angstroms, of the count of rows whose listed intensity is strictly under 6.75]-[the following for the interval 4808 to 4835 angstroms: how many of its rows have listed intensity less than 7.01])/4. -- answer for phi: 0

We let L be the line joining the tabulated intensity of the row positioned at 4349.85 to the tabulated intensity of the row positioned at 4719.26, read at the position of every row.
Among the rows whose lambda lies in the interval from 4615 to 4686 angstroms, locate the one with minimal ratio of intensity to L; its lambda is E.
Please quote 4667.39 angstroms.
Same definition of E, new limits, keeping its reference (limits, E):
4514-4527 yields 4523.49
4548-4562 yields 4554.85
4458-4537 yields 4533.92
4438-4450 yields 4440.93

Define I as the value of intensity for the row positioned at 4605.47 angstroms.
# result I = 7.28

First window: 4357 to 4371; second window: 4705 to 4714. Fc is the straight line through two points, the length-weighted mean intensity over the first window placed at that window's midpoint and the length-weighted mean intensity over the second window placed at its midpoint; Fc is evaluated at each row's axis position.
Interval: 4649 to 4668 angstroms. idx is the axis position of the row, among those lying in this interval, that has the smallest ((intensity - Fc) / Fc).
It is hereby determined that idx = 4667.39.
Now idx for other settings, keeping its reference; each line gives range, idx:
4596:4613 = 4611.84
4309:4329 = 4309.97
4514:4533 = 4527.66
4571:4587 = 4584.31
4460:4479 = 4461.43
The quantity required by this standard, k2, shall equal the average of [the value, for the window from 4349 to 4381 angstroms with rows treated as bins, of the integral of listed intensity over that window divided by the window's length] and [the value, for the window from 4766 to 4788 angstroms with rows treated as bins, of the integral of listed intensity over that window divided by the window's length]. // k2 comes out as 6.93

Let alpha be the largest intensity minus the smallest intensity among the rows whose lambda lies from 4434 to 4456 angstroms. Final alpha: 0.8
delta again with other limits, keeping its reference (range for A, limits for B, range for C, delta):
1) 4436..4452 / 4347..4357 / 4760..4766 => 0.17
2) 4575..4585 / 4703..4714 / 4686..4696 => 0.71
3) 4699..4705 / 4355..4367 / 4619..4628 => 0.91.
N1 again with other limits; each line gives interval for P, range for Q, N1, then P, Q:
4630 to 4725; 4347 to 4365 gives 3.67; 7.34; 6.5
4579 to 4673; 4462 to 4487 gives 3.63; 7.27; 7.0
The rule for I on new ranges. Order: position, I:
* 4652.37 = 7.3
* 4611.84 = 7.2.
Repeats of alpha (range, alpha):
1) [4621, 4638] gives 1.0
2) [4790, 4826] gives 0.7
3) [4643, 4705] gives 1.0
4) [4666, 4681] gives 1.0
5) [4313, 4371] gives 2.9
